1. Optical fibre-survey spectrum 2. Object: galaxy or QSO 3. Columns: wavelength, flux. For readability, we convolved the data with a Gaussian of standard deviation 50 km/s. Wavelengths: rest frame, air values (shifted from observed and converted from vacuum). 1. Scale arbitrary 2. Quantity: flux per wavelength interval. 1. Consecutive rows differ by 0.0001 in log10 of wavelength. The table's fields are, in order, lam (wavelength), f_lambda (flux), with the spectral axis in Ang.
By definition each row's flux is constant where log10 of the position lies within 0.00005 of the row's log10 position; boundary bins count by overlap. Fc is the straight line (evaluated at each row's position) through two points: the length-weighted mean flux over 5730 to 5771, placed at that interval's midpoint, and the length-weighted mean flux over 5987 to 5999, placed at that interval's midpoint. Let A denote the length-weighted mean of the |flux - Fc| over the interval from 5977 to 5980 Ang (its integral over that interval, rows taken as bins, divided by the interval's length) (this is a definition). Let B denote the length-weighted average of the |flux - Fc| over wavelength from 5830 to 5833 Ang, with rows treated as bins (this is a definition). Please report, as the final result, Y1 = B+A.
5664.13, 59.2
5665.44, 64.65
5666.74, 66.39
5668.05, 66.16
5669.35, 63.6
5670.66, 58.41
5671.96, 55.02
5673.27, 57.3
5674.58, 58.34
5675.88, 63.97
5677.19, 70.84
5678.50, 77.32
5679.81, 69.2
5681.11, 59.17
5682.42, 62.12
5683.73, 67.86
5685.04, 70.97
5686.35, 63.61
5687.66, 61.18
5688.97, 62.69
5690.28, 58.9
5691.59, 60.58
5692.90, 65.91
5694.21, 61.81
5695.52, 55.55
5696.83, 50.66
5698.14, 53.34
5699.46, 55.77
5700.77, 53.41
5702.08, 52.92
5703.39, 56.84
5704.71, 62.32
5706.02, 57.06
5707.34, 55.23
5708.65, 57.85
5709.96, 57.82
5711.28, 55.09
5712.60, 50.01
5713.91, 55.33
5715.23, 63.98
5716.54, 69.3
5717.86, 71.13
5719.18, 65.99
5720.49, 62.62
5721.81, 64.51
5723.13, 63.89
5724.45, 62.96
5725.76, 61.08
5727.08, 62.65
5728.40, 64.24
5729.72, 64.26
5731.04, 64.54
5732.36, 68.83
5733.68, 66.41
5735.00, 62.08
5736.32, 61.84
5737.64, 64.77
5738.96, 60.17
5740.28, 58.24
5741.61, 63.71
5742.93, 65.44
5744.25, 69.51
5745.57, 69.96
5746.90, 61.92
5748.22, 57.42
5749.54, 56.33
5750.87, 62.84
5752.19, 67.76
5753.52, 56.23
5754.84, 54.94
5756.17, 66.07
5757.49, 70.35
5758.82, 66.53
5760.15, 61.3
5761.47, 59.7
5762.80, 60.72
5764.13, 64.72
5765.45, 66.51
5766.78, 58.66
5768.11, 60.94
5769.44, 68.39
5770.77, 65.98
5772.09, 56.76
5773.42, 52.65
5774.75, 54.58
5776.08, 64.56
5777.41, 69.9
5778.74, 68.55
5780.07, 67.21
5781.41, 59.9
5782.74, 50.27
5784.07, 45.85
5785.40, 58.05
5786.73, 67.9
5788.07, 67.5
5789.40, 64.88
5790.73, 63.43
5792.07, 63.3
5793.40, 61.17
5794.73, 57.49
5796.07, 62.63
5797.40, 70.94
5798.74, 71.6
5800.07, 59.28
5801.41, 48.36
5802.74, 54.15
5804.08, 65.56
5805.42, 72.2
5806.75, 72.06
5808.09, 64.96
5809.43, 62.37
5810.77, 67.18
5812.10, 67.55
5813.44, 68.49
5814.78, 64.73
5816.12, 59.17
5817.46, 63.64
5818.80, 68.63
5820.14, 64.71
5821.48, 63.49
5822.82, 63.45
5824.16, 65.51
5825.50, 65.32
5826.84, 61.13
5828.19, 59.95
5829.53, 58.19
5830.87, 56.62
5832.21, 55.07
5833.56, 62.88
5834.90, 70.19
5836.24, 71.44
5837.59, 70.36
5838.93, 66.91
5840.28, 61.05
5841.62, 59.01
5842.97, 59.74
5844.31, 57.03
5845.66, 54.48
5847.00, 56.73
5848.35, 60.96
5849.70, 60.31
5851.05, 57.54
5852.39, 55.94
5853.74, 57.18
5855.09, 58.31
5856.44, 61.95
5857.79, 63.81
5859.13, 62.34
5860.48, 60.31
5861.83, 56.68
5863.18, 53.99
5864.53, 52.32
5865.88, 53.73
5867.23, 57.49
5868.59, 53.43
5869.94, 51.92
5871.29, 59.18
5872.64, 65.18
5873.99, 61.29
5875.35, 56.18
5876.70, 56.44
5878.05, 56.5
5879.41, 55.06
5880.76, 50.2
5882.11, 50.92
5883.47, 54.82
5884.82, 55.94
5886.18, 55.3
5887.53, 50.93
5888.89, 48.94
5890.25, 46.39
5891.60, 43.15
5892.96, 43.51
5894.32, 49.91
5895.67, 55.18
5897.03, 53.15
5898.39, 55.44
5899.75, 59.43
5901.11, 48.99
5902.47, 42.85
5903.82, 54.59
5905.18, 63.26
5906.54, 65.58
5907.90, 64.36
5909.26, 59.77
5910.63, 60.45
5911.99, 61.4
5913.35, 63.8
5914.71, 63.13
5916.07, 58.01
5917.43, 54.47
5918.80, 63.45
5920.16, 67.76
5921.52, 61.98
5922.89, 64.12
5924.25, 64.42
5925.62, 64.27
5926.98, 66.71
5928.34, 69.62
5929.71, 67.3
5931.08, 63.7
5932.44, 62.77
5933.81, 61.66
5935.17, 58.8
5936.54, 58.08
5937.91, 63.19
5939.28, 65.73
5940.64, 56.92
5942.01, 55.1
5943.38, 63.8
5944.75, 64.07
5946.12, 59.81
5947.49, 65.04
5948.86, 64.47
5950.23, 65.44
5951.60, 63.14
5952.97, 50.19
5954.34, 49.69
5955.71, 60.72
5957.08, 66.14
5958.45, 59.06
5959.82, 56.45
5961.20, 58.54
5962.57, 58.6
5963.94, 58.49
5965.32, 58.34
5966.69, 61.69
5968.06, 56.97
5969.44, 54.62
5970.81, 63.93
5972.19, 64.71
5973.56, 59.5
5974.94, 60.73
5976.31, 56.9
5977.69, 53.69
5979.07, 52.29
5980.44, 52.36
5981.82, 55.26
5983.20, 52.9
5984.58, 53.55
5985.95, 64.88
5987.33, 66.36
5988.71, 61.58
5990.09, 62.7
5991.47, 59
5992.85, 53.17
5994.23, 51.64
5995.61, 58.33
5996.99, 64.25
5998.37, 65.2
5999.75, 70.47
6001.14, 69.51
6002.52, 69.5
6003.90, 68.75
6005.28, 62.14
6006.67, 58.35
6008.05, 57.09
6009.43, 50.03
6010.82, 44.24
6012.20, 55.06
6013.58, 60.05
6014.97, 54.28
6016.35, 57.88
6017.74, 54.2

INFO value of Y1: 13.3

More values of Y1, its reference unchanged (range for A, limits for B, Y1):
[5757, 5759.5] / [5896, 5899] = 12.0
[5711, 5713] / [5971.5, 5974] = 14.2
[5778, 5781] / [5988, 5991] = 6.9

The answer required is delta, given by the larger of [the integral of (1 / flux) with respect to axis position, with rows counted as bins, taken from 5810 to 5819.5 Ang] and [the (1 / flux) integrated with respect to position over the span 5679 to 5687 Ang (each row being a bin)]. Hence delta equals 0.15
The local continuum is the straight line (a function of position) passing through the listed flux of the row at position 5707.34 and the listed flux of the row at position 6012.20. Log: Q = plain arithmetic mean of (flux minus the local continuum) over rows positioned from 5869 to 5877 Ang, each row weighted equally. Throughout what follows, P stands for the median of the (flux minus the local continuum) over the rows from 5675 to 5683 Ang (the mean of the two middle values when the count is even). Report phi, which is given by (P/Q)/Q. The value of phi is 1.1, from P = 11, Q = 3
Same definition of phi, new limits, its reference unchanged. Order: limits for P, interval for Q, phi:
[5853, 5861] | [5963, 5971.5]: 0.4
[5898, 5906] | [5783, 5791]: 0.0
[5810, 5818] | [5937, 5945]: 0.3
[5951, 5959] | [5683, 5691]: 0.1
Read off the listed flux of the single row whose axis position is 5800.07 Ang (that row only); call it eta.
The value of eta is 59.28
